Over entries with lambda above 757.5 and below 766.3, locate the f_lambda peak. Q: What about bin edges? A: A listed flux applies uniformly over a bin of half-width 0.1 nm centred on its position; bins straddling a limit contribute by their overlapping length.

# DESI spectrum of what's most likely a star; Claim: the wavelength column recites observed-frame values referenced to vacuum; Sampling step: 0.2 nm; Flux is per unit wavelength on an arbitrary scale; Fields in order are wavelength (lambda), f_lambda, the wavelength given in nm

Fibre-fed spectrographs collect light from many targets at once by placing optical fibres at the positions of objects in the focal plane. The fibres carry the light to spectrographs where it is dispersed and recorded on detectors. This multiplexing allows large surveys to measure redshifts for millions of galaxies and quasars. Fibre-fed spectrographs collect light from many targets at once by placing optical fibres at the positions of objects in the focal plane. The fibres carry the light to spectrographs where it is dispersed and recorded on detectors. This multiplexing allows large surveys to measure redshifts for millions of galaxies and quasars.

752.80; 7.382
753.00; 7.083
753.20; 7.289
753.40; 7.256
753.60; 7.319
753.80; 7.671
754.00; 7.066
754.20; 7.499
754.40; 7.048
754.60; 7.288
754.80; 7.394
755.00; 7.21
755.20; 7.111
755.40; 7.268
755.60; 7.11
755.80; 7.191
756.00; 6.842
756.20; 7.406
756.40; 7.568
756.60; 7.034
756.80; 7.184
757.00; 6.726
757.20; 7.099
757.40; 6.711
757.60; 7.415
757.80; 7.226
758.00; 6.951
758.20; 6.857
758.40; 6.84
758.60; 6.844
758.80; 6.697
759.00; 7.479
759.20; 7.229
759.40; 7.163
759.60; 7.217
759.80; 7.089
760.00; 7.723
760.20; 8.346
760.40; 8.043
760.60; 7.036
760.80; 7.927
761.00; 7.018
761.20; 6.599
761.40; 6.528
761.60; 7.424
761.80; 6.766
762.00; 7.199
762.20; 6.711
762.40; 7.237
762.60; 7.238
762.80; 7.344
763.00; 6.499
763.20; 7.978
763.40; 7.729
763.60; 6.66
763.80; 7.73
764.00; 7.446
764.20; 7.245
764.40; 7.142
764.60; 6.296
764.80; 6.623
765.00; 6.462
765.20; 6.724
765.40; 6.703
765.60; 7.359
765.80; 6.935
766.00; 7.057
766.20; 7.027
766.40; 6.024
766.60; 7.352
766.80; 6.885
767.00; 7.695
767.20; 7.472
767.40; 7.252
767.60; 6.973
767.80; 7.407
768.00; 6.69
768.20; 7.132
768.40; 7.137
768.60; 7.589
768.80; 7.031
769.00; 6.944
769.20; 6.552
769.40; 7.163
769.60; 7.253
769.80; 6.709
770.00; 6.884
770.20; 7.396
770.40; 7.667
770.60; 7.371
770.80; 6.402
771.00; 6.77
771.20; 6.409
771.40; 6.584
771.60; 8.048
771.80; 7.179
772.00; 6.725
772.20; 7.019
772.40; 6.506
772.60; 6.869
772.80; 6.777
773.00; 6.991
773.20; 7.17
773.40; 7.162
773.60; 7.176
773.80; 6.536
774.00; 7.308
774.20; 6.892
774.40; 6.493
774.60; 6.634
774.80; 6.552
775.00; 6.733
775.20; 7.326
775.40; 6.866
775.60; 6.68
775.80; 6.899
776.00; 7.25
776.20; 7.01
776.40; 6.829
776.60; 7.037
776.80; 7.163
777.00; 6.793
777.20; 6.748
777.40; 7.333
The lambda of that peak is 760.20 nm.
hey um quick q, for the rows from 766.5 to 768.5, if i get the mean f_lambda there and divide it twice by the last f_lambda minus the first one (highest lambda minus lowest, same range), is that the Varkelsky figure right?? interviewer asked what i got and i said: 156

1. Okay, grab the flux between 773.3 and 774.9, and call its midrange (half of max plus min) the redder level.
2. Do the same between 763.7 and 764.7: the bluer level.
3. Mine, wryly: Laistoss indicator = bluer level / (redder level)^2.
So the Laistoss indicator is 0.147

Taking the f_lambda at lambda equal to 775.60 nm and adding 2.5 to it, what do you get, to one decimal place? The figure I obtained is 9.2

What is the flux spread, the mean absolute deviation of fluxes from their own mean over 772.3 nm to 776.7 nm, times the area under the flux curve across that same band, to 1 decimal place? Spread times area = 6.6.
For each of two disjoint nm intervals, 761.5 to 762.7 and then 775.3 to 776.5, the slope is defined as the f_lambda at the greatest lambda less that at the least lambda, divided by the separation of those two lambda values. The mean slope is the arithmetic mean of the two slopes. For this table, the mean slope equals -0.1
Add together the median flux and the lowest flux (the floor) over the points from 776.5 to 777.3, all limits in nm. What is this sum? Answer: 13.7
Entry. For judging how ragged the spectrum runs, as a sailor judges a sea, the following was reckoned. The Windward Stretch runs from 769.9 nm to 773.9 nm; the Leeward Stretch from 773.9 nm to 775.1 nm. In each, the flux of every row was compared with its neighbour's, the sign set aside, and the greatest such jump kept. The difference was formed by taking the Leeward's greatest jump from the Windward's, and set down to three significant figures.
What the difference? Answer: 1.05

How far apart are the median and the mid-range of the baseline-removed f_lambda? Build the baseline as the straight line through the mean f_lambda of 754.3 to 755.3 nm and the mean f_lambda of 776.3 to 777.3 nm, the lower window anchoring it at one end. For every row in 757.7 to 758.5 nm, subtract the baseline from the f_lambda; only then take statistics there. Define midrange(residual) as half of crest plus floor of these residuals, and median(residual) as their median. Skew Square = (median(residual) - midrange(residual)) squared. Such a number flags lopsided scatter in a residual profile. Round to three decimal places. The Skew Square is 0.017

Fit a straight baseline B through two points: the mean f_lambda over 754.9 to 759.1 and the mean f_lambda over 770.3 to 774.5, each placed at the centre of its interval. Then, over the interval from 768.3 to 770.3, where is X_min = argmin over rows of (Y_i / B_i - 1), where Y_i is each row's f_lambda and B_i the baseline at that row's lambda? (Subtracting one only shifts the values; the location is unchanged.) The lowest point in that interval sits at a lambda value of 769.20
